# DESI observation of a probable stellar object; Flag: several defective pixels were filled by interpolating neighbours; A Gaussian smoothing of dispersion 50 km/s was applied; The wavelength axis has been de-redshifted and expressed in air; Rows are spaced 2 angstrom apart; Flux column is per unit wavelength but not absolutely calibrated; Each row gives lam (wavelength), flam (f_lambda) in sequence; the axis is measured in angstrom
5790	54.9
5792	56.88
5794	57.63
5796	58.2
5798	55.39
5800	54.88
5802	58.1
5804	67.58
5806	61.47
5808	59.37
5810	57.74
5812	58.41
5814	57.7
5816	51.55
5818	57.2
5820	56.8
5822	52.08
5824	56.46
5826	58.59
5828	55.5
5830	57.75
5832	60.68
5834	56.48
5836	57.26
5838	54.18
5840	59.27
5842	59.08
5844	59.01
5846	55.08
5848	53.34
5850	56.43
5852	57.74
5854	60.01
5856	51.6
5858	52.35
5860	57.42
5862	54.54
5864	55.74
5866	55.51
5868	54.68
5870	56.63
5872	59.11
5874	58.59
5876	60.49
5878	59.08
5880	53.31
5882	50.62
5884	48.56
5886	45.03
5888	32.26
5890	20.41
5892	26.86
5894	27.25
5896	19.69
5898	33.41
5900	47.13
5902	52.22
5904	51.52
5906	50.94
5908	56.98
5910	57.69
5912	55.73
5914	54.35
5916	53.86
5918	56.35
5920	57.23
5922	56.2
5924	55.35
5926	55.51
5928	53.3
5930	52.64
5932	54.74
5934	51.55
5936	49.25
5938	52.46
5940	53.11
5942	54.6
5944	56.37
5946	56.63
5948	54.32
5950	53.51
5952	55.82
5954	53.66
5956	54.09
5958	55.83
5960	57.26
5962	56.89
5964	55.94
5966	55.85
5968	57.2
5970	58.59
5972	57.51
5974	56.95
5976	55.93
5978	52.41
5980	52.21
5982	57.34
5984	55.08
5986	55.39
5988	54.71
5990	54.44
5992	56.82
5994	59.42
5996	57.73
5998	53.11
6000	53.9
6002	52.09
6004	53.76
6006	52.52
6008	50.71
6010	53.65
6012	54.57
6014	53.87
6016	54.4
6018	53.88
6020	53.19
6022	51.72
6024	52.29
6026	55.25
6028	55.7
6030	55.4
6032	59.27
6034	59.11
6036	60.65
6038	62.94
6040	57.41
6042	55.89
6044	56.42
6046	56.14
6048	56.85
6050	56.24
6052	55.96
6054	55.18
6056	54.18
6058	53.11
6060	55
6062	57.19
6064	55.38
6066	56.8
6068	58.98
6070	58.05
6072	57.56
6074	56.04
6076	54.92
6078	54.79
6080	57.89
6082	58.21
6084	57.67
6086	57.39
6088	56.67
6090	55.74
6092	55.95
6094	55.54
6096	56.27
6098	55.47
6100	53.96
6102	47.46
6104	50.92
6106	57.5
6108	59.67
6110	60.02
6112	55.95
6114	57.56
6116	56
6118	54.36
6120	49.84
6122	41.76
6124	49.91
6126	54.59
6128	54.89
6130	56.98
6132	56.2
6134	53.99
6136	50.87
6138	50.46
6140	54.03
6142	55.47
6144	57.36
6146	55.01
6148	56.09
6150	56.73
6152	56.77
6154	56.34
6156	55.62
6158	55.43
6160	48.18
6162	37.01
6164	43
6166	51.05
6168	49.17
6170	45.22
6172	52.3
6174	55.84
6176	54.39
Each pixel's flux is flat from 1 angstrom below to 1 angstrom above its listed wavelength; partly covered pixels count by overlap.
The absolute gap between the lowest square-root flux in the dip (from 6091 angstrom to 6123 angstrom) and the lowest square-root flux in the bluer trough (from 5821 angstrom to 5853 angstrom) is 0.75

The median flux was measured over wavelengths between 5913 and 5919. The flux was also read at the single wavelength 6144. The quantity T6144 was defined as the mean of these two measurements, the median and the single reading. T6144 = 55.9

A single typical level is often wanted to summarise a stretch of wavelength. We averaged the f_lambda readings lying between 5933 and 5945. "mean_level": 52.9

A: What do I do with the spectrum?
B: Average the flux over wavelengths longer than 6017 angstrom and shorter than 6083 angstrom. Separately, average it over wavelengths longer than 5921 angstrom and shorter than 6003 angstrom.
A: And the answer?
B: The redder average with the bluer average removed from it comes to 1.3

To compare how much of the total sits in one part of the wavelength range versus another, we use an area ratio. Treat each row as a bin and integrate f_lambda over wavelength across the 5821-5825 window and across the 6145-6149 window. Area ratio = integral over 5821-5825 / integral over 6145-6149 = 0.98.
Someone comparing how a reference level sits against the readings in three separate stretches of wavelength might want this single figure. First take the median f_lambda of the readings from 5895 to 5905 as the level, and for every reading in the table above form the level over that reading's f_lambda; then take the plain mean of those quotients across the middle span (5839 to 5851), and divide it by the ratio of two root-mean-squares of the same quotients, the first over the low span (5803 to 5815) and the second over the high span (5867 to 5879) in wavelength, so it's 0.858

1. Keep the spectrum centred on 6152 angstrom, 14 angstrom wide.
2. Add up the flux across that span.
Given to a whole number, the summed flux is 392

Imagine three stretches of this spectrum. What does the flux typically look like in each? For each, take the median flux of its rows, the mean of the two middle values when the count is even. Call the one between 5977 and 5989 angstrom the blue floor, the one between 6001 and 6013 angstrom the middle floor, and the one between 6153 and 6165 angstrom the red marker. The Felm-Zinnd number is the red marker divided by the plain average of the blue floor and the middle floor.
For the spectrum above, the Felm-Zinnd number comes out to 0.96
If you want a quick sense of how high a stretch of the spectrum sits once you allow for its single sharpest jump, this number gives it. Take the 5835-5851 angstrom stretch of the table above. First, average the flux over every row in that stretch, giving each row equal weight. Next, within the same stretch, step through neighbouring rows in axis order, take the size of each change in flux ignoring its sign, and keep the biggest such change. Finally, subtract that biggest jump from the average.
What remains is 51.6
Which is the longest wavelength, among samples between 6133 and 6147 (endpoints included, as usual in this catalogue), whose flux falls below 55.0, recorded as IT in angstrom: 6140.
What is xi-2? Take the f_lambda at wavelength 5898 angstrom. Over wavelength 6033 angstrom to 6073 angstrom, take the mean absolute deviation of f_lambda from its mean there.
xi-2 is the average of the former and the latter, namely 17.5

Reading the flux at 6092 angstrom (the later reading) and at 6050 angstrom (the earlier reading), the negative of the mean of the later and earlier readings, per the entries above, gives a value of -56.1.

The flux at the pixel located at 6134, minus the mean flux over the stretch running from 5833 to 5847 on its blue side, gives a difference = -3.2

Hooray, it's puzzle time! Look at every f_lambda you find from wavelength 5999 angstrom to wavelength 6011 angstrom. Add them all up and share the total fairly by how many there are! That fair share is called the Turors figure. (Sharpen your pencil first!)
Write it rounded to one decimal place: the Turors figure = 52.8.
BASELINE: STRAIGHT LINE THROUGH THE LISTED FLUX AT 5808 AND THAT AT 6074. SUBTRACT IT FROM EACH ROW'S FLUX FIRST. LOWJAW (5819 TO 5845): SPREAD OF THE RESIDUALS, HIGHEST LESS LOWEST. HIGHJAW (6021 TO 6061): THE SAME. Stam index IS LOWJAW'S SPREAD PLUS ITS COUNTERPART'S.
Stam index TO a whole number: 20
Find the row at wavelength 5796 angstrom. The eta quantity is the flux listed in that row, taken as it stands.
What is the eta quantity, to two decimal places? 58.20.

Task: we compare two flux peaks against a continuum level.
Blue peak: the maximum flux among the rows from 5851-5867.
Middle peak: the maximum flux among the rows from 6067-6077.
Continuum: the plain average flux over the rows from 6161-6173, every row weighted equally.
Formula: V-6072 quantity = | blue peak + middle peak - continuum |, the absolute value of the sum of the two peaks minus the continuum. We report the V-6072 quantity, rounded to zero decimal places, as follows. 73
